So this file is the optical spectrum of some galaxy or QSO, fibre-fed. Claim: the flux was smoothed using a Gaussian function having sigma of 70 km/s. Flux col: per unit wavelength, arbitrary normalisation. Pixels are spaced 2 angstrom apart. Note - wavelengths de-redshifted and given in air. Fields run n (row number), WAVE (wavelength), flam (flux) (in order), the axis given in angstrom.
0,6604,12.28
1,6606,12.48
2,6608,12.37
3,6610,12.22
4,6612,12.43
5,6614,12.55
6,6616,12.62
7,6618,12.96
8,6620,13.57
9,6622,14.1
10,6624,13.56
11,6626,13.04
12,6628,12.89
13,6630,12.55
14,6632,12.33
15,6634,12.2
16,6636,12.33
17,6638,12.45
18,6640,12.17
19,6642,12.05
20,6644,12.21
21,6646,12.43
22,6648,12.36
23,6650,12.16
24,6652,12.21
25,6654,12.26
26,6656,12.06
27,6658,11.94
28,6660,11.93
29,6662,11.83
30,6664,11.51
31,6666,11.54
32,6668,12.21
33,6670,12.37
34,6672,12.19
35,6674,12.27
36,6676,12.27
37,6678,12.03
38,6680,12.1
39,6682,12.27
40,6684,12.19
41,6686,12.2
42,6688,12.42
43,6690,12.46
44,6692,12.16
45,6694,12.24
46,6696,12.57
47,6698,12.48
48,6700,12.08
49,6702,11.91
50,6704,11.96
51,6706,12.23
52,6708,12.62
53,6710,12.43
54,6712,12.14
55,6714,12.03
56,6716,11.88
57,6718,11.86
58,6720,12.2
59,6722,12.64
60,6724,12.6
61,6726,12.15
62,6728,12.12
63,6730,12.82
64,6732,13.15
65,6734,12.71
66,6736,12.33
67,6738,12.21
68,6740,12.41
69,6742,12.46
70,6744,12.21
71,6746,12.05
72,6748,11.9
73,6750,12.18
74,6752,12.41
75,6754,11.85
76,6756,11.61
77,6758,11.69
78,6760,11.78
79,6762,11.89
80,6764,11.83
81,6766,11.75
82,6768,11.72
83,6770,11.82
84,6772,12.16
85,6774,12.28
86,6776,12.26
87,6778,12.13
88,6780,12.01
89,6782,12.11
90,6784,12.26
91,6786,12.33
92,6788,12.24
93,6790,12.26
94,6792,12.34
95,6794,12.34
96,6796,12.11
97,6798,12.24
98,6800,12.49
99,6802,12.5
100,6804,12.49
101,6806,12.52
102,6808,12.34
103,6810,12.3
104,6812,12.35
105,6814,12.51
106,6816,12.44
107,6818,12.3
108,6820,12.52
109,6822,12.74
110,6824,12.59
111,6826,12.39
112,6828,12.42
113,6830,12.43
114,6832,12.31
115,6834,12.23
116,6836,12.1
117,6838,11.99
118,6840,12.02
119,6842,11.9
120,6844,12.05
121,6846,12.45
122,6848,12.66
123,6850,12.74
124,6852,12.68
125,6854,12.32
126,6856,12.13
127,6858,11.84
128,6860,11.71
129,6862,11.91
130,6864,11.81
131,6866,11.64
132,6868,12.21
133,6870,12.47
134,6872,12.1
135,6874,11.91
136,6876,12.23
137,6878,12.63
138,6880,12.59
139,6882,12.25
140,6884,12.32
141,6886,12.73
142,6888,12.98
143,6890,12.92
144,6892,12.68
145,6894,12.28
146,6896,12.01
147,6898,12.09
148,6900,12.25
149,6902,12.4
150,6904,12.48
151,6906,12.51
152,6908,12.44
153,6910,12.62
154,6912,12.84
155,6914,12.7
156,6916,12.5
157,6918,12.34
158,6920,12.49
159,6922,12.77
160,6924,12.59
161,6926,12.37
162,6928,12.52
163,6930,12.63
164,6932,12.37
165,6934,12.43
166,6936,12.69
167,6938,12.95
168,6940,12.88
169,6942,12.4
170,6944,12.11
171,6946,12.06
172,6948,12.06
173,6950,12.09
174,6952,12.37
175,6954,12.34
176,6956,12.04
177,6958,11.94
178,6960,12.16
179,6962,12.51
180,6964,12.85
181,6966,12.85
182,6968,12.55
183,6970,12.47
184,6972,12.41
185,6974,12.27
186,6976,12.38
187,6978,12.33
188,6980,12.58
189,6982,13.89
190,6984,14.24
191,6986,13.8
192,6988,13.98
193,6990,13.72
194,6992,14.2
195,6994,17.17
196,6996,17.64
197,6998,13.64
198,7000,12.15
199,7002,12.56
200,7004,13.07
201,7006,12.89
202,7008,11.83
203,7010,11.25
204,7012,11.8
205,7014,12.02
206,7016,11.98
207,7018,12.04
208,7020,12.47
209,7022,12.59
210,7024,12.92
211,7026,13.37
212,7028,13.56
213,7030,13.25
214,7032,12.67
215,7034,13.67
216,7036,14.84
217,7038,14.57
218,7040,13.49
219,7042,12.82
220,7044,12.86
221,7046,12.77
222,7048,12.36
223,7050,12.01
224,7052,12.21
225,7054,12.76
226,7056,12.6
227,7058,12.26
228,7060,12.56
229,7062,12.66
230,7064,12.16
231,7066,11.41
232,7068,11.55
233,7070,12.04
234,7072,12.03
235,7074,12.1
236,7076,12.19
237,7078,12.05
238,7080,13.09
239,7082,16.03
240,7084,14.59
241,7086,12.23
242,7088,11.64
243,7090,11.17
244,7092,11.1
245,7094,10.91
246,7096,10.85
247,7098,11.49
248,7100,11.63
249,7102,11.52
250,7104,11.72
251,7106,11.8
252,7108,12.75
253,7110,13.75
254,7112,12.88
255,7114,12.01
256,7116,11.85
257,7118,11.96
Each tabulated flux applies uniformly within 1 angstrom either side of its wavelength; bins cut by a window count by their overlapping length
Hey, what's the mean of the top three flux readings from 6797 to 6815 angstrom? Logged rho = 12.5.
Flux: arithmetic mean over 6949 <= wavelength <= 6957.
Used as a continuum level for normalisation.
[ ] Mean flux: 12.2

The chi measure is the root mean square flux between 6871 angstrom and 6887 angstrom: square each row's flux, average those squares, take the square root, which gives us 12.3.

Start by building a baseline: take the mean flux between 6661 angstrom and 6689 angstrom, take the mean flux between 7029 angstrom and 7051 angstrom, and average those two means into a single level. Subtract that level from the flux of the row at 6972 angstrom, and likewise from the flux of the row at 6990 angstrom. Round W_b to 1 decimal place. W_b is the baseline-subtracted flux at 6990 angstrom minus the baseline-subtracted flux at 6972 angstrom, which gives 1.3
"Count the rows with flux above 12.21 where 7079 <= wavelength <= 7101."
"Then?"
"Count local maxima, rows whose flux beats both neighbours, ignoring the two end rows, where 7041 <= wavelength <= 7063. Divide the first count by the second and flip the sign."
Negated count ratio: -2.0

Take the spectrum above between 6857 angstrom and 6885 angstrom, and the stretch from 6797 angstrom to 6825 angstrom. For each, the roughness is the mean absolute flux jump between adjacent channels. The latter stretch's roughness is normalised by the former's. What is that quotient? 0.48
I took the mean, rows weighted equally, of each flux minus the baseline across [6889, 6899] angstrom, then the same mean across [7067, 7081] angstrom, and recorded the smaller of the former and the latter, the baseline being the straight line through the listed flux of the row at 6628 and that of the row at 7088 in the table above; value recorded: 0.23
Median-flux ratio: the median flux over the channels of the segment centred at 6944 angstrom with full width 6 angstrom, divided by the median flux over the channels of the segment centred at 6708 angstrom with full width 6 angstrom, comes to 0.97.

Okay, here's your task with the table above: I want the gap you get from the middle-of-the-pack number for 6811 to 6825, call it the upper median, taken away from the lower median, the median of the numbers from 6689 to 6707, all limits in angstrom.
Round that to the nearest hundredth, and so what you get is -0.28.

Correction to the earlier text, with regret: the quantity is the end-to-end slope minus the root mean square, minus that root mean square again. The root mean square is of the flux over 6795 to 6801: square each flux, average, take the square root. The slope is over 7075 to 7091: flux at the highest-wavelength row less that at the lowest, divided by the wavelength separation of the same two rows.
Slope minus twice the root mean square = -24.6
